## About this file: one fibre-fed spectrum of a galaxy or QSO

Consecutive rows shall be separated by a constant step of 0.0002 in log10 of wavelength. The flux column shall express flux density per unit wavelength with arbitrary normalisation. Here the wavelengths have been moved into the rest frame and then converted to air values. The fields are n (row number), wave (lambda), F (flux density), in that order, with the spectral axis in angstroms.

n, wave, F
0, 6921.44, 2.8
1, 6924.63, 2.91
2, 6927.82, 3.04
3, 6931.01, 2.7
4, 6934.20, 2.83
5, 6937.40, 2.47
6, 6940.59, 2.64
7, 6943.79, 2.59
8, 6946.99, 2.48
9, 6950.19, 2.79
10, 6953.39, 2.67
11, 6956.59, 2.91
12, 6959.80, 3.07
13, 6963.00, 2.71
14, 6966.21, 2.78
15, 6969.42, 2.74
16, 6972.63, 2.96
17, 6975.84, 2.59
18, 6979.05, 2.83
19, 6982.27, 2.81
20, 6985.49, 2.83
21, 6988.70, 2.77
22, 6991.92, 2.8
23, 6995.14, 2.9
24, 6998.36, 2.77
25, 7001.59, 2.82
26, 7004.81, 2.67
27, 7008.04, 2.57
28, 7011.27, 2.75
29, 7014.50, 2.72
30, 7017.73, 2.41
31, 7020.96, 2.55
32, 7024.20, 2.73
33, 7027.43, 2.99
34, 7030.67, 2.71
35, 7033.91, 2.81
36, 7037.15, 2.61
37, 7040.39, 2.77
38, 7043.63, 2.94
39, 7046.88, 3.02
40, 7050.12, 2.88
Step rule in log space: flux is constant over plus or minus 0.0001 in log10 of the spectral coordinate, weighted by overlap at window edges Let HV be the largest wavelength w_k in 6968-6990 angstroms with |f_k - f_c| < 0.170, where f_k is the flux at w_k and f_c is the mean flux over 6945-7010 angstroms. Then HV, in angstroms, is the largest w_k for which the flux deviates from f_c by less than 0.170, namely 6988.70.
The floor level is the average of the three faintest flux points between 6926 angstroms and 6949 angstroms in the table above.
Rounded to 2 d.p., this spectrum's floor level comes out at 2.51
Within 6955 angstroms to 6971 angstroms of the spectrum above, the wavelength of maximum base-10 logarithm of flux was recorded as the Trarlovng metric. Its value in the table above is 6959.80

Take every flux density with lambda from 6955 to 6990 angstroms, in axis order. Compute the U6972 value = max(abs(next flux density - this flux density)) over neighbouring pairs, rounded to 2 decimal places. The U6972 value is 0.37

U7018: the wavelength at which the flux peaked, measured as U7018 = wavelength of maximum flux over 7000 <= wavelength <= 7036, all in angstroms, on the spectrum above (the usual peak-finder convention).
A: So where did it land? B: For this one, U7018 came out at 7027.43 angstroms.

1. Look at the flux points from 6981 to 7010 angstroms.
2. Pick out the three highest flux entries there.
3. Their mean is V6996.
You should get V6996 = 2.85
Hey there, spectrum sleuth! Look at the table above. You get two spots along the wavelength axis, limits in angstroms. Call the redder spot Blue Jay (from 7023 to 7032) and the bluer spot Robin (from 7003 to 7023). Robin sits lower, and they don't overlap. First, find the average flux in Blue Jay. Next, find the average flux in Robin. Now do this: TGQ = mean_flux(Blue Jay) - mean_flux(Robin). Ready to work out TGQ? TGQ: 0.20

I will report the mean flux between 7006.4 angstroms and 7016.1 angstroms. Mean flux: 2.68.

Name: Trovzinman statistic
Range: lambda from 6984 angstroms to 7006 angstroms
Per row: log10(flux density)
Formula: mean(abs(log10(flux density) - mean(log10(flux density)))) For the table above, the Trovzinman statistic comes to 0.0077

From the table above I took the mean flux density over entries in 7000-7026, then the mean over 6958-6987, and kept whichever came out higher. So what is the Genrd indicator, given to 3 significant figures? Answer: 2.81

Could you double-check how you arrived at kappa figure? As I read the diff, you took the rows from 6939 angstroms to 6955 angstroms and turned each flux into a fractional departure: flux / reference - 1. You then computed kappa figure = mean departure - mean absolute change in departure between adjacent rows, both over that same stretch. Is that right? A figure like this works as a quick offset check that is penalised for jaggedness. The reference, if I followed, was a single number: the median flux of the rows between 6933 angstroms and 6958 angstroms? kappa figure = -0.063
